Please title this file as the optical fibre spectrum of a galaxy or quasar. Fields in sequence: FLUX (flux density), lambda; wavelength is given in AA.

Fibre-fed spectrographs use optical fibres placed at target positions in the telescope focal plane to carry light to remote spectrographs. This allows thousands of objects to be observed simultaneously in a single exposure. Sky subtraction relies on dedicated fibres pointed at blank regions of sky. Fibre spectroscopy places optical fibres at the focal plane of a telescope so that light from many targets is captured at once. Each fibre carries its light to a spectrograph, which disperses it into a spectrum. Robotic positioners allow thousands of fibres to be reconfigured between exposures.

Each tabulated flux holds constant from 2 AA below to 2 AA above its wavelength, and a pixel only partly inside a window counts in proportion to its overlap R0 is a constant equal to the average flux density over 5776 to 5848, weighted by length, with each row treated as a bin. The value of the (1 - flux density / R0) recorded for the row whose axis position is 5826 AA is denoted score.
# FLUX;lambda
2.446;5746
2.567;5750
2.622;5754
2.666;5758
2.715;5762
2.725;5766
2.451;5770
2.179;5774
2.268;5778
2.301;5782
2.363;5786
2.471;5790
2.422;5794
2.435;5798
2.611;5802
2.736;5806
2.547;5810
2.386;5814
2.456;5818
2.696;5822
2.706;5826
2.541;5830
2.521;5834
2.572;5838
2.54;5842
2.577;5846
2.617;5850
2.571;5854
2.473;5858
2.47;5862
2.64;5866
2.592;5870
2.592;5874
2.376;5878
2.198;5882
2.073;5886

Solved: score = -0.08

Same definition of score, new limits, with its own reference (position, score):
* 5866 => -0.05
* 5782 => 0.08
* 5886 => 0.17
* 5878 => 0.05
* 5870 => -0.03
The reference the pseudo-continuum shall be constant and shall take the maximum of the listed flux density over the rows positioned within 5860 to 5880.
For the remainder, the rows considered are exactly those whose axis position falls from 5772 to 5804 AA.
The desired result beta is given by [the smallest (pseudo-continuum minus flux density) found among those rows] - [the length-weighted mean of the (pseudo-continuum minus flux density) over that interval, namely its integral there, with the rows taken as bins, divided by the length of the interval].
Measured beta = -0.23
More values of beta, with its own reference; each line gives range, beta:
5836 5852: -0.04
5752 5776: -0.17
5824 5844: -0.13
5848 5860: -0.06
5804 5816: -0.18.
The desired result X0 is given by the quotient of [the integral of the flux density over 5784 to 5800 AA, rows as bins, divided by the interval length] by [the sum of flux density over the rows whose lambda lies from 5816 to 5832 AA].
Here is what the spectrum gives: 0.233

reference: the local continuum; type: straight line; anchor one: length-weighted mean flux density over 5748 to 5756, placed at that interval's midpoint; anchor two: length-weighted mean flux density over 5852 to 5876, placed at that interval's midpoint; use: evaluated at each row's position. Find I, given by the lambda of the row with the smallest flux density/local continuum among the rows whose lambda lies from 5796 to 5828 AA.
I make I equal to 5814 AA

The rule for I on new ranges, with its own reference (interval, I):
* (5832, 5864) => 5862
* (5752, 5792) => 5774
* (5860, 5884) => 5882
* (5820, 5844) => 5834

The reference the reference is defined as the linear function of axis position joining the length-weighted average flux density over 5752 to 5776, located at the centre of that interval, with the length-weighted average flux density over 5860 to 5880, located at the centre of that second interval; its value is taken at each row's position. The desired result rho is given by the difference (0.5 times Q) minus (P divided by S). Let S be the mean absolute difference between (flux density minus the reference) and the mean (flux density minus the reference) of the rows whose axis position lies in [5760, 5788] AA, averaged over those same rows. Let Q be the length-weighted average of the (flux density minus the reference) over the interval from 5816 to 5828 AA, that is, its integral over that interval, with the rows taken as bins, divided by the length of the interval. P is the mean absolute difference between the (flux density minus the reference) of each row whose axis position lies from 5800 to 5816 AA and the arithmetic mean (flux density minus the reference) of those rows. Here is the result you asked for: -0.6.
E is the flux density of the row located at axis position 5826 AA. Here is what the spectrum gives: 2.706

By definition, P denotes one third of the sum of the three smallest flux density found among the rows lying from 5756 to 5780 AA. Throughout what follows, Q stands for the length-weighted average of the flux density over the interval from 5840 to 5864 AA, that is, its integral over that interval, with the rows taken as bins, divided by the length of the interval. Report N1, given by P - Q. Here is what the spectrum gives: -0.24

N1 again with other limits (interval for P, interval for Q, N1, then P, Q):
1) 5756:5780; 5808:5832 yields -0.26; 2.30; 2.56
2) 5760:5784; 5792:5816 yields -0.27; 2.25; 2.52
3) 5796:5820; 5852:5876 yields -0.13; 2.43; 2.56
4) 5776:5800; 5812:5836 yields -0.24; 2.31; 2.55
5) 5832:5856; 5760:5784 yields 0.10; 2.54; 2.44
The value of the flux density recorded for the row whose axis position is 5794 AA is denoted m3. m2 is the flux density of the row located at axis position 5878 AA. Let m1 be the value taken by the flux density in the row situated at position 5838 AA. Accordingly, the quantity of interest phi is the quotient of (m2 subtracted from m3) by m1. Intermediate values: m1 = 2.572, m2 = 2.376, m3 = 2.422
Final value 0.02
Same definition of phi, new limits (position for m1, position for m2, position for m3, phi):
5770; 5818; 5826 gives 0.10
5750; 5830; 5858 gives -0.03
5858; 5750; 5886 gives -0.20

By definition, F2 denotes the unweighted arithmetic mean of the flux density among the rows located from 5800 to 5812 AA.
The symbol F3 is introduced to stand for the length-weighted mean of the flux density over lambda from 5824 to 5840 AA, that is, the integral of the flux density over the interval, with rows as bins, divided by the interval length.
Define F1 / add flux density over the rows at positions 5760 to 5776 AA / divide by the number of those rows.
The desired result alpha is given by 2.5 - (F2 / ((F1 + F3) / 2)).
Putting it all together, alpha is 1.47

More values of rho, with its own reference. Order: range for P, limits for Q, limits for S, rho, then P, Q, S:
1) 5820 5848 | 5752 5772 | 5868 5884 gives -0.4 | 0.060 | 0.08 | 0.152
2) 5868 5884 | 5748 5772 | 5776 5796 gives -2.3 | 0.152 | 0.06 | 0.066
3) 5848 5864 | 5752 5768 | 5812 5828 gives -0.4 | 0.060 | 0.12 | 0.141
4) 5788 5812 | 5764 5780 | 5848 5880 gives -1.3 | 0.096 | -0.15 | 0.076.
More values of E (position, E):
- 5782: 2.301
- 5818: 2.456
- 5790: 2.471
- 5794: 2.422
